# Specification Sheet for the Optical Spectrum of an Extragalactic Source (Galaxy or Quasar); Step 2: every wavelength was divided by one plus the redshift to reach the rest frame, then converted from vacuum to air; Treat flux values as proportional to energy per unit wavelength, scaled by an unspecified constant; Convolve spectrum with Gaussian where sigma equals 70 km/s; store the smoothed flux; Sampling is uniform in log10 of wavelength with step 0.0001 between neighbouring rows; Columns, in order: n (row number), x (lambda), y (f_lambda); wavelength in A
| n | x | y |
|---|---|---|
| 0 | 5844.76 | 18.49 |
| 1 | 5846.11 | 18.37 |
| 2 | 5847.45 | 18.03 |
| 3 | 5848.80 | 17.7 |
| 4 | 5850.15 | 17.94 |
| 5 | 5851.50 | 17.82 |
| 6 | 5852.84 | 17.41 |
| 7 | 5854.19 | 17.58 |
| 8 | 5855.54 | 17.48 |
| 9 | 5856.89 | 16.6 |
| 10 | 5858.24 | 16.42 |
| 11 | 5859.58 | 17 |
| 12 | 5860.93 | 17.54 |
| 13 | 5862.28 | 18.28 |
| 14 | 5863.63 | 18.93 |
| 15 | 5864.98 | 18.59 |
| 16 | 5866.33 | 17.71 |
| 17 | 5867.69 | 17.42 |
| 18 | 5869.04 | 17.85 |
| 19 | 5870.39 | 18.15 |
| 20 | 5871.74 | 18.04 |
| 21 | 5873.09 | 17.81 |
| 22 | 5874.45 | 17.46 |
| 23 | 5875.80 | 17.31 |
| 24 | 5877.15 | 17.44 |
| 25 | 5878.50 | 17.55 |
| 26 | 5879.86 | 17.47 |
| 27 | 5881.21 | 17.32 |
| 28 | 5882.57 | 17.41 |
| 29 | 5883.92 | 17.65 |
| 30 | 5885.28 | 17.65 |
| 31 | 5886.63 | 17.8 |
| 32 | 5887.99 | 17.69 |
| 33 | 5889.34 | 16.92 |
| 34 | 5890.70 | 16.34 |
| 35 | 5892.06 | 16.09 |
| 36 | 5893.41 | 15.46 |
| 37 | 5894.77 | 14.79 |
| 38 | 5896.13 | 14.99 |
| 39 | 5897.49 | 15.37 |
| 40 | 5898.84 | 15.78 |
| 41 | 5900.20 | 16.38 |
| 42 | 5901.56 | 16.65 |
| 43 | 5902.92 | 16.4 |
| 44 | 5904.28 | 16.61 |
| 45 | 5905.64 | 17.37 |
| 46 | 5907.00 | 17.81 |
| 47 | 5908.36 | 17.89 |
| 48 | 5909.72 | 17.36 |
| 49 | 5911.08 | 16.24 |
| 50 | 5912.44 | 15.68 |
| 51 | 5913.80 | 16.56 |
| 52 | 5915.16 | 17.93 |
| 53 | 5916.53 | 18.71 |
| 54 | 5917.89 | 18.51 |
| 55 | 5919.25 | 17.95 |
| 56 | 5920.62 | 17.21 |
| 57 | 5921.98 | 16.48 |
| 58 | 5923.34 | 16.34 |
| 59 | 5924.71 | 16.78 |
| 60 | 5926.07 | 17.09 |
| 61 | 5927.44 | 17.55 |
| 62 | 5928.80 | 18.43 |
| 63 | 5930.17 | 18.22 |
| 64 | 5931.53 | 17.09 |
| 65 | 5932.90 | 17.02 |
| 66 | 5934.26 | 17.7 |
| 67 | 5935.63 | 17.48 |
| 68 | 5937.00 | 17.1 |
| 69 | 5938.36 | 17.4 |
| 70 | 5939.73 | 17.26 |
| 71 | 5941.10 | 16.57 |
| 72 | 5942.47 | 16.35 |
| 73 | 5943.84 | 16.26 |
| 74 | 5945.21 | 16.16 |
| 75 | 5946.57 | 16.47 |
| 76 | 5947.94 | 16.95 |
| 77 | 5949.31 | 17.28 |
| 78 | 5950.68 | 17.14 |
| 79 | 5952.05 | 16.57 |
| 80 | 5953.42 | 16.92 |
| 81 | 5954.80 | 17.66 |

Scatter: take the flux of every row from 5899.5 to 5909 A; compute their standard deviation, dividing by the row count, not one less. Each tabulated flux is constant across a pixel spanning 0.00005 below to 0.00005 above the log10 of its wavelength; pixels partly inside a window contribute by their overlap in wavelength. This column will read 0.6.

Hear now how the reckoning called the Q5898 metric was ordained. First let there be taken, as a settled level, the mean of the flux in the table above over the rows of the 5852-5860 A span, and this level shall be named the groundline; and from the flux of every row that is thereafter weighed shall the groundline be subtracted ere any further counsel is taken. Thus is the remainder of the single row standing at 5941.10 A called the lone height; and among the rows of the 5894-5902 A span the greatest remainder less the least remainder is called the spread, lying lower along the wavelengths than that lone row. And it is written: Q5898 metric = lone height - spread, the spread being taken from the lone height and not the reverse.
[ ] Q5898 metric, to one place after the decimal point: -2.4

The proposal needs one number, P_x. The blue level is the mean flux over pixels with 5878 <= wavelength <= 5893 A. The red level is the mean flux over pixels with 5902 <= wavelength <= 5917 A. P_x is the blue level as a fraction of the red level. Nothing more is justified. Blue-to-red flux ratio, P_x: 1.01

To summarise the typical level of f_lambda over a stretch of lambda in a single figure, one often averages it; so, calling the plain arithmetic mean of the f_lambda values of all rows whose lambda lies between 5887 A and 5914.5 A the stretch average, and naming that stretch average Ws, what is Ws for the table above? 16.4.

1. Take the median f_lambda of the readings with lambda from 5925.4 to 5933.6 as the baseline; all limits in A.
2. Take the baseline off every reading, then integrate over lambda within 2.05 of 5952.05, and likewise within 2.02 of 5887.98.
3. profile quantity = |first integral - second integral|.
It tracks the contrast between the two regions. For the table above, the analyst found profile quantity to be 2.43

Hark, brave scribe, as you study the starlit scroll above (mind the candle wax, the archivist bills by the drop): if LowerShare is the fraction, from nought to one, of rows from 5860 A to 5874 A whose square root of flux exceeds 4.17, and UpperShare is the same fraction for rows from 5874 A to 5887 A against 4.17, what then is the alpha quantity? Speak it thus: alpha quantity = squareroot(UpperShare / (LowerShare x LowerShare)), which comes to 0.89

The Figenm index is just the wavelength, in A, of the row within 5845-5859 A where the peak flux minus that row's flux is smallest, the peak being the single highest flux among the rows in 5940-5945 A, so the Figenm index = 5846.11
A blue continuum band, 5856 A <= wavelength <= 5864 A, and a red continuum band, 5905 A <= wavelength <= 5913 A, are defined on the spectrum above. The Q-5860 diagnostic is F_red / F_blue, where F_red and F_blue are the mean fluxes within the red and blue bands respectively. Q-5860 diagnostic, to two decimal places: 0.98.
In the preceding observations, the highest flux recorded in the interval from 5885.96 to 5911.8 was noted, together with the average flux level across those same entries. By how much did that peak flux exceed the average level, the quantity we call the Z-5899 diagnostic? 1.4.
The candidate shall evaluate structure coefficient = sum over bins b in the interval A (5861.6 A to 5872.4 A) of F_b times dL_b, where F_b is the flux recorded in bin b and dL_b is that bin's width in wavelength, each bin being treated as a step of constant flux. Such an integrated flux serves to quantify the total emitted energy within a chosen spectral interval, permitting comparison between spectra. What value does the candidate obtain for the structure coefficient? 196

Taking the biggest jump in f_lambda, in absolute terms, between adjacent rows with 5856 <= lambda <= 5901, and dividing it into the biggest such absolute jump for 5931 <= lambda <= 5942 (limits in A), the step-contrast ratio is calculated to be 0.78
